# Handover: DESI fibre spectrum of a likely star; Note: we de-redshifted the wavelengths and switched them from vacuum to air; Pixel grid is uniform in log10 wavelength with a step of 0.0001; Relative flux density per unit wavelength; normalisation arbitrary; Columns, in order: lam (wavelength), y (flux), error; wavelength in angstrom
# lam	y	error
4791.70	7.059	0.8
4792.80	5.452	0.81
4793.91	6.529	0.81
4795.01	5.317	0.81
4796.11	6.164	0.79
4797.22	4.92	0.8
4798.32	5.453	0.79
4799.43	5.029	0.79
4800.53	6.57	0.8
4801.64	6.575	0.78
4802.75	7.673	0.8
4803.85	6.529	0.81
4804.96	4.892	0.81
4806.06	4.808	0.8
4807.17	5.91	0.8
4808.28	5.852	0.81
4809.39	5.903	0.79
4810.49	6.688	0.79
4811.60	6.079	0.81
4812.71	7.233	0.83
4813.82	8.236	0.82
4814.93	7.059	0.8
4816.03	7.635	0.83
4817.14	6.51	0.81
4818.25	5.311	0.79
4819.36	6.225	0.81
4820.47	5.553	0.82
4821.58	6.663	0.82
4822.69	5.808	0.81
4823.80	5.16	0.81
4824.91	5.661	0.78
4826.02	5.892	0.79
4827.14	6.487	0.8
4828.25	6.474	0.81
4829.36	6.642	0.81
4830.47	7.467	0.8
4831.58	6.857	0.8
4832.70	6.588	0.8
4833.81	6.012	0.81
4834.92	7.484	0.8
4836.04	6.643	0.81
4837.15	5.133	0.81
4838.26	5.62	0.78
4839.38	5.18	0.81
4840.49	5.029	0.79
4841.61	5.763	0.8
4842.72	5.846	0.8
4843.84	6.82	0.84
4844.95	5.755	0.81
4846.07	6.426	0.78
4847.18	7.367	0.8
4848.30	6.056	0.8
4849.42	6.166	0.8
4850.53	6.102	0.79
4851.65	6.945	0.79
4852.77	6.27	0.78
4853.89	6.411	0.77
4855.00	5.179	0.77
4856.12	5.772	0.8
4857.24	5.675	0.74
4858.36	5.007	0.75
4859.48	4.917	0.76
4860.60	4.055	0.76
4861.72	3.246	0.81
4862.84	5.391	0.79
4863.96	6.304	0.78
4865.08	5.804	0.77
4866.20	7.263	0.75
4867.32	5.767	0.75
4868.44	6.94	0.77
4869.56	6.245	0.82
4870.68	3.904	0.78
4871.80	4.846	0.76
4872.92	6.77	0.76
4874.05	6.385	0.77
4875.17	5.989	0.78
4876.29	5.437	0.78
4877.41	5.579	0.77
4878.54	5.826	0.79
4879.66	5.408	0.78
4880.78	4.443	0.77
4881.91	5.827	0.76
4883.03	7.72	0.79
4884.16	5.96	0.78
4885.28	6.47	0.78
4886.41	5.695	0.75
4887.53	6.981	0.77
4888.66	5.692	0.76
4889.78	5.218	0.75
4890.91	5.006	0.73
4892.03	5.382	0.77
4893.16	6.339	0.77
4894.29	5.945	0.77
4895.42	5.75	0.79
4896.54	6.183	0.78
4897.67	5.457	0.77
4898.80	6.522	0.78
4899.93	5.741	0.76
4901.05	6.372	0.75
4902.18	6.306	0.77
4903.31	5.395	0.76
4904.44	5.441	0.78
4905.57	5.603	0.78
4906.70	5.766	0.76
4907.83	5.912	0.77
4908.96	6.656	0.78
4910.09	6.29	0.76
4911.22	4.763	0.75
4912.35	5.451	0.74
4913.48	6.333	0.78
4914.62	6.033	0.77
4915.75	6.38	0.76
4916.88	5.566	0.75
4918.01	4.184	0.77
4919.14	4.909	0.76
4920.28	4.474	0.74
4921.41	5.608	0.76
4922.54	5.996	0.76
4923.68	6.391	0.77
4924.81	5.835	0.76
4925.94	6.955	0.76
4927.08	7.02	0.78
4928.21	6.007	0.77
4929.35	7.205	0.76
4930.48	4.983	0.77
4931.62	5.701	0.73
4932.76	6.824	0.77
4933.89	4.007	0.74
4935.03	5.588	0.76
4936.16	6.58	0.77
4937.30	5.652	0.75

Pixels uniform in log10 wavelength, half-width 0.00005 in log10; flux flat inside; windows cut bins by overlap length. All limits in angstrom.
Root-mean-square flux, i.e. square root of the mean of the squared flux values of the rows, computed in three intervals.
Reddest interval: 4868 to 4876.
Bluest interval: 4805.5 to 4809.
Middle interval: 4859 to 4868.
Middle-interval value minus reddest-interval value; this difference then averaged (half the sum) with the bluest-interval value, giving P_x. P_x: 2.53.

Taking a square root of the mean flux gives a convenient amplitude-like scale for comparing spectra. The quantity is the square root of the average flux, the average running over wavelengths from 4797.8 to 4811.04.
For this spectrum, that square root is 2.45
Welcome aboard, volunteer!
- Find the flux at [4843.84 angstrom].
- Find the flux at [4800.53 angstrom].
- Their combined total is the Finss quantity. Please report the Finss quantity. 13.4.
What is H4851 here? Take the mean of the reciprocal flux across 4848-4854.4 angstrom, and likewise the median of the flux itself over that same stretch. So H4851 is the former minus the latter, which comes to -6.1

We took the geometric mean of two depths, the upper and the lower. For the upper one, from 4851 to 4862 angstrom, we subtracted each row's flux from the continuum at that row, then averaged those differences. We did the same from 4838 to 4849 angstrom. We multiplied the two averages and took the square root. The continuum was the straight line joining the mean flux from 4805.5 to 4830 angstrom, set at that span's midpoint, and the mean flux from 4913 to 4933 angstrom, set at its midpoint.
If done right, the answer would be 0.4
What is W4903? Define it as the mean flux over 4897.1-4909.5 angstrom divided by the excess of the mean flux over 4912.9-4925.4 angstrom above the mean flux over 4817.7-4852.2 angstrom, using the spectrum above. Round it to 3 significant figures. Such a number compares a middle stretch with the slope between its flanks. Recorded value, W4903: -10.7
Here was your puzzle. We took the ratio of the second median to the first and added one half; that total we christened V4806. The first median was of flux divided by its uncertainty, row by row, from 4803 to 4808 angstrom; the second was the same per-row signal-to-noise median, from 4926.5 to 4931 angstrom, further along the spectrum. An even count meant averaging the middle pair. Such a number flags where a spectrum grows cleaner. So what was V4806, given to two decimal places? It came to 1.75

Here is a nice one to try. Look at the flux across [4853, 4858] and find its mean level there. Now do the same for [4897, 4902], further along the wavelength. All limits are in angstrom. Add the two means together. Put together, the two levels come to 11.8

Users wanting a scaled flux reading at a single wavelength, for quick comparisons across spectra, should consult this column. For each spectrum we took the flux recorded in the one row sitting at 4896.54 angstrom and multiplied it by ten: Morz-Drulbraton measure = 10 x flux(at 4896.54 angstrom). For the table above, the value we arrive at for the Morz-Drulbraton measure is 62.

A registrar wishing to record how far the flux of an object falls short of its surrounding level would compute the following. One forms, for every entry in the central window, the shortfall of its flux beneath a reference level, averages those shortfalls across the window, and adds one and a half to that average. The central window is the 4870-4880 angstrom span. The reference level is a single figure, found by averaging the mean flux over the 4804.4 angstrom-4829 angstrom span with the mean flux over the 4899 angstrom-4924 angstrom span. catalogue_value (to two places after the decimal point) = 1.87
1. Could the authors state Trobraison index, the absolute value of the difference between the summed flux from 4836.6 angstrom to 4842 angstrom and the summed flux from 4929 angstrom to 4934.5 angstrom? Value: 2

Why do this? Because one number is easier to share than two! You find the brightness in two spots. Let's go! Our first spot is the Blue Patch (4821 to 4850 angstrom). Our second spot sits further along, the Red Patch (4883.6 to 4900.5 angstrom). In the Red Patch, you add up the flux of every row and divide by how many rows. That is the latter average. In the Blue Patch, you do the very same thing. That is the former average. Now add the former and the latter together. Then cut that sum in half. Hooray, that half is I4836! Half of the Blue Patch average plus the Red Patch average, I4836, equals 6.04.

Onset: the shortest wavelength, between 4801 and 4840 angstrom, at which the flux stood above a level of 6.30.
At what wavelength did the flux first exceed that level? 4801.64 angstrom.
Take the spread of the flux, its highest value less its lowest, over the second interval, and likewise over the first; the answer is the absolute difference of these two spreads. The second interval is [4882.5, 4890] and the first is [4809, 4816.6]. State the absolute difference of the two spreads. 0.17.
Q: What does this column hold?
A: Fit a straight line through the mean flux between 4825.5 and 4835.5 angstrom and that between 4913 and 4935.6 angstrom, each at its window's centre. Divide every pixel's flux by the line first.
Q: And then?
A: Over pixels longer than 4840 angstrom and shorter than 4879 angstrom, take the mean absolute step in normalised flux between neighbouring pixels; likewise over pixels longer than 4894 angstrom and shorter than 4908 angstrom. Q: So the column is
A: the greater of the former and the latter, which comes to 0.126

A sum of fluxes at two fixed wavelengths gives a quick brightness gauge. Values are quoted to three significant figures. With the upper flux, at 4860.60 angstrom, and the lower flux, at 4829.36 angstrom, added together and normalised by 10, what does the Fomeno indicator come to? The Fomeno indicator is 1.07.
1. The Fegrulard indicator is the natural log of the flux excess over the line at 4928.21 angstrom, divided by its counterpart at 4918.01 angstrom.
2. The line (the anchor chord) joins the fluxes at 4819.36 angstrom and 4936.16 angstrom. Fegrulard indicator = -1.5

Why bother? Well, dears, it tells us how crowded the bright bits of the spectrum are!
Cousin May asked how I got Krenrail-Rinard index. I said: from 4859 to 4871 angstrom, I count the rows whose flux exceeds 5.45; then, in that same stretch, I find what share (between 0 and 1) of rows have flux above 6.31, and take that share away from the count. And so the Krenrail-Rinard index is 5.8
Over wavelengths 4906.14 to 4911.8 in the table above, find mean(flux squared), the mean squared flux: 35.0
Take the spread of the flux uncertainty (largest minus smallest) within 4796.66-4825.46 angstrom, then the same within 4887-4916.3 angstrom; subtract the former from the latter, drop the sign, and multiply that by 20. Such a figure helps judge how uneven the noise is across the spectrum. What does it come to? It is 0.20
